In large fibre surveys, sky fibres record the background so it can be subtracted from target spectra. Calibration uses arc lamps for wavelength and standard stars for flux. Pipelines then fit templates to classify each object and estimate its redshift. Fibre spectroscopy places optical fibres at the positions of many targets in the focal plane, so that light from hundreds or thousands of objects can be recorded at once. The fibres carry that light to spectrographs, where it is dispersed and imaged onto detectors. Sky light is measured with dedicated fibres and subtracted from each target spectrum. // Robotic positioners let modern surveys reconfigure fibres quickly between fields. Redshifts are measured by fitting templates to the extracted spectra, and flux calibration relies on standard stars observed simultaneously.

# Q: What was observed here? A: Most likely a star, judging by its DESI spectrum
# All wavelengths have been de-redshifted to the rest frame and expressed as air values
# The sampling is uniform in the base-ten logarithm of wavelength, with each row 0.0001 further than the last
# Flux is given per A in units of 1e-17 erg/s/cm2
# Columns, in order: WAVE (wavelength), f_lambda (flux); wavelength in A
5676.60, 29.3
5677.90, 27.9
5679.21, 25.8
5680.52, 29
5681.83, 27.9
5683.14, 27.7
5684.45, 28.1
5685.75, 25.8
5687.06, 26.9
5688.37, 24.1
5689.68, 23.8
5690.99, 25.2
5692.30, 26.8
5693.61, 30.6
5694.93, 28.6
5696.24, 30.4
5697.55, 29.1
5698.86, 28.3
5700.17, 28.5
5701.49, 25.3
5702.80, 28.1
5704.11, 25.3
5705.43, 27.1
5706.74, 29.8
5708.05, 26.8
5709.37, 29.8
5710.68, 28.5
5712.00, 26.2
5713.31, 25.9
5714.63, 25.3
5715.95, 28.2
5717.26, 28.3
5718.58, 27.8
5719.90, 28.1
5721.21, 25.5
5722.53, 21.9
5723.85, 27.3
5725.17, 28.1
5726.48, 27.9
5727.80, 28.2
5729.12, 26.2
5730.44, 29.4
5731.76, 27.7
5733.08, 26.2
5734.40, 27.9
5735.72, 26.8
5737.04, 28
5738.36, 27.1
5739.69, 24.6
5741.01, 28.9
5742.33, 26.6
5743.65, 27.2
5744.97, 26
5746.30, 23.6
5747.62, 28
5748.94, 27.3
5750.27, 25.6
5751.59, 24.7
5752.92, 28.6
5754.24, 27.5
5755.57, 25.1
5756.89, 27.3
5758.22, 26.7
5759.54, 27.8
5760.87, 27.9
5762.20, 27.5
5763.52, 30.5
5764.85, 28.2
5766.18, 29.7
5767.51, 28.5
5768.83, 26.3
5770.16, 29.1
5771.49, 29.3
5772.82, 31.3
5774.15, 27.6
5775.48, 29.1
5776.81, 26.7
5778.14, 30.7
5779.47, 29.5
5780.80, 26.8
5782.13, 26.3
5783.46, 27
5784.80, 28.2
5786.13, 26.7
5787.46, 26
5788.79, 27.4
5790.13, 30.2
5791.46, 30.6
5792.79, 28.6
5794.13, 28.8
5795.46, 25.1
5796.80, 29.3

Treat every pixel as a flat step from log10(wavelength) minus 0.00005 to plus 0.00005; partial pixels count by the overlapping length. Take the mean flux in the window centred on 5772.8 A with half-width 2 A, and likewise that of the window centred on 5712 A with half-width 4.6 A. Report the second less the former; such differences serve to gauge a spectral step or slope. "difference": -2.2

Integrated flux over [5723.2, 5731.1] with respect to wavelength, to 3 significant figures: 220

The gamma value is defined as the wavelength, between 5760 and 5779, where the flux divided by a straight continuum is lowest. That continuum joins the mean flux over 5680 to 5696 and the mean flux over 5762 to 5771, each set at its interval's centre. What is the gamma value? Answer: 5768.83 A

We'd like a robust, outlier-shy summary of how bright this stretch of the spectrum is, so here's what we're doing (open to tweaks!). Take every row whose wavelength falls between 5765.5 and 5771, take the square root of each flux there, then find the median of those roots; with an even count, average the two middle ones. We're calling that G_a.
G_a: 5.37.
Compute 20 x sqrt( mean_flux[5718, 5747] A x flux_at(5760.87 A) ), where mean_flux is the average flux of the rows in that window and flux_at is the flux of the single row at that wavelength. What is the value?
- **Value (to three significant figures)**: 548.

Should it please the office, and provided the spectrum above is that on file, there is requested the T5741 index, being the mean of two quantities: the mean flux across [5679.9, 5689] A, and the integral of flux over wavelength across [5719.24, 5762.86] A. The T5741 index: 600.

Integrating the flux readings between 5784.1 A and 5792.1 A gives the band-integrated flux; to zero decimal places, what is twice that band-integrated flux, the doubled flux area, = 451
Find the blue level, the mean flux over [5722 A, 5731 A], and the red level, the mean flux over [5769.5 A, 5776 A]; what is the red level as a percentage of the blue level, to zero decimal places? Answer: 108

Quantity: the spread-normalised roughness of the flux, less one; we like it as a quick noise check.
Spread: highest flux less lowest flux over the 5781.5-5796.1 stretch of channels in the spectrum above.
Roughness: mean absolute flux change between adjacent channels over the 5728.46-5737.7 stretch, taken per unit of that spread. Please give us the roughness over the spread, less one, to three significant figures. -0.685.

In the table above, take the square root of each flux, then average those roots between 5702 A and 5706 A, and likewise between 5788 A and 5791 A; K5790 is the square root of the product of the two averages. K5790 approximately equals 5.27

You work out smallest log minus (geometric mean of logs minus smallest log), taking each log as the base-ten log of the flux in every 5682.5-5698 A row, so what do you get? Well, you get 1.319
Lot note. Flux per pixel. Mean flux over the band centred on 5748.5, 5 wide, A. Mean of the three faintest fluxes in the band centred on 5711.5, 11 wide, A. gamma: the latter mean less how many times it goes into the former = 24.8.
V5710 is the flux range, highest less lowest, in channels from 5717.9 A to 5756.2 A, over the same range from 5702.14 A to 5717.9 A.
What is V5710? 1.67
